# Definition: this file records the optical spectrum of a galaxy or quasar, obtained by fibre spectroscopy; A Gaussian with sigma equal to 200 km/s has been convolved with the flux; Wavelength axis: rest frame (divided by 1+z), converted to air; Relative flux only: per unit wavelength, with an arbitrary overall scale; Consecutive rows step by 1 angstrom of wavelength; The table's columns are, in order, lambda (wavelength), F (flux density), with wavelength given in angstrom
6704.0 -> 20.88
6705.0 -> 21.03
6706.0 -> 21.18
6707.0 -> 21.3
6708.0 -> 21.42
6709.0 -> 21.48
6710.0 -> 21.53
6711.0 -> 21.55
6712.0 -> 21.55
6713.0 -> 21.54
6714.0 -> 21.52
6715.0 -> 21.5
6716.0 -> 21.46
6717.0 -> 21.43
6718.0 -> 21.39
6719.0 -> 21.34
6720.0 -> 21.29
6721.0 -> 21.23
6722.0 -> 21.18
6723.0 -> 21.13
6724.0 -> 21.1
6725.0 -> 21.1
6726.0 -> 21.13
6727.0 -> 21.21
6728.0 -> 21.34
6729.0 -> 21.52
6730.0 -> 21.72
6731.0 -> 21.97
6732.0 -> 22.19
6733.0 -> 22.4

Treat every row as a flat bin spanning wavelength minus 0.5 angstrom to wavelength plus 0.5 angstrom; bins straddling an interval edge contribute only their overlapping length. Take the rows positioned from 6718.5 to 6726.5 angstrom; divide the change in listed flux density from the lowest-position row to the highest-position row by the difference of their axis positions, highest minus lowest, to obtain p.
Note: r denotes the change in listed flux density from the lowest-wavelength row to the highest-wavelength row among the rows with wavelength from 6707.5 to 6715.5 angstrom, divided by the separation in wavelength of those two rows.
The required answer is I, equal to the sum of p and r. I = -0.02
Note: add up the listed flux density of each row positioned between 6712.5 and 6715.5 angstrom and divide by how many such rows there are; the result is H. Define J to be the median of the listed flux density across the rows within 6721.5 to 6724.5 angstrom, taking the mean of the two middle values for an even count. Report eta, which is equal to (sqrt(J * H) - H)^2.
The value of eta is 0.038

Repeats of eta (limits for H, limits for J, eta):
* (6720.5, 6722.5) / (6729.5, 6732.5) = 0.144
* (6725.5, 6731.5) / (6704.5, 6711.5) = 0.001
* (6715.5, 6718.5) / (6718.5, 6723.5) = 0.010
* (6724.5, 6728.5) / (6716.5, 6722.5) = 0.004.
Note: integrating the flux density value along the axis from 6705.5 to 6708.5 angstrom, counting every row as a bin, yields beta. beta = 63.9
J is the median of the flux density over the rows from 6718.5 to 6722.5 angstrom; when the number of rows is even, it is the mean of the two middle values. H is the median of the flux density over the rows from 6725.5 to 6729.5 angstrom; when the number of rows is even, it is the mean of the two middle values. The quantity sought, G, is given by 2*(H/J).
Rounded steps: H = 21.3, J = 21.26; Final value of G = 2.00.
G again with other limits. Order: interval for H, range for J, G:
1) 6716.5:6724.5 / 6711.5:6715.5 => 1.97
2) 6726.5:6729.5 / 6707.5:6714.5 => 1.98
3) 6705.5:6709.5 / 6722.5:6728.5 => 2.02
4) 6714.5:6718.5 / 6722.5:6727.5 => 2.03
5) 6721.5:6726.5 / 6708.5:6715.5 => 1.96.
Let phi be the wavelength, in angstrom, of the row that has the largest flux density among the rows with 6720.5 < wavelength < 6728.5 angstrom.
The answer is 6728.0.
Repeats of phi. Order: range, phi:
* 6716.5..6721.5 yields 6717.0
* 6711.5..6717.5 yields 6712.0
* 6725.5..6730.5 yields 6730.0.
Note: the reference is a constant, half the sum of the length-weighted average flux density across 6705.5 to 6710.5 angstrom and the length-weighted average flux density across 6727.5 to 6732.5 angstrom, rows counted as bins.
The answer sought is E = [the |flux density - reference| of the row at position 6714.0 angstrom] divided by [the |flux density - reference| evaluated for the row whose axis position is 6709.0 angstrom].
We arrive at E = 0.5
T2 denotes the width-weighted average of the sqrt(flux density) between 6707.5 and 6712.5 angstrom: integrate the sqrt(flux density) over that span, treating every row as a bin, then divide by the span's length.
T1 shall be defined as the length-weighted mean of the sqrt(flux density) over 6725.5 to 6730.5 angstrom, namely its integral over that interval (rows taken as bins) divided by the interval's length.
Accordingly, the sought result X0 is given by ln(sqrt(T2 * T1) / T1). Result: 0.0014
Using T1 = 4.62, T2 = 4.64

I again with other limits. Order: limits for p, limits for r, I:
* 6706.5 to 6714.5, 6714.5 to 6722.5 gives -0.01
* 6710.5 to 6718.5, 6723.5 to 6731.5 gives 0.10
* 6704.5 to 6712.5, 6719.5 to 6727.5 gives 0.06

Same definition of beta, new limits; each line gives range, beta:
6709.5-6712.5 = 64.6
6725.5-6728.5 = 63.7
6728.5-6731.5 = 65.2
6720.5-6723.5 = 63.5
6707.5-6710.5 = 64.4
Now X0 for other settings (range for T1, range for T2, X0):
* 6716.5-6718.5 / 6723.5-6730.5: -0.0013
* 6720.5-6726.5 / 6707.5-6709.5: 0.0036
